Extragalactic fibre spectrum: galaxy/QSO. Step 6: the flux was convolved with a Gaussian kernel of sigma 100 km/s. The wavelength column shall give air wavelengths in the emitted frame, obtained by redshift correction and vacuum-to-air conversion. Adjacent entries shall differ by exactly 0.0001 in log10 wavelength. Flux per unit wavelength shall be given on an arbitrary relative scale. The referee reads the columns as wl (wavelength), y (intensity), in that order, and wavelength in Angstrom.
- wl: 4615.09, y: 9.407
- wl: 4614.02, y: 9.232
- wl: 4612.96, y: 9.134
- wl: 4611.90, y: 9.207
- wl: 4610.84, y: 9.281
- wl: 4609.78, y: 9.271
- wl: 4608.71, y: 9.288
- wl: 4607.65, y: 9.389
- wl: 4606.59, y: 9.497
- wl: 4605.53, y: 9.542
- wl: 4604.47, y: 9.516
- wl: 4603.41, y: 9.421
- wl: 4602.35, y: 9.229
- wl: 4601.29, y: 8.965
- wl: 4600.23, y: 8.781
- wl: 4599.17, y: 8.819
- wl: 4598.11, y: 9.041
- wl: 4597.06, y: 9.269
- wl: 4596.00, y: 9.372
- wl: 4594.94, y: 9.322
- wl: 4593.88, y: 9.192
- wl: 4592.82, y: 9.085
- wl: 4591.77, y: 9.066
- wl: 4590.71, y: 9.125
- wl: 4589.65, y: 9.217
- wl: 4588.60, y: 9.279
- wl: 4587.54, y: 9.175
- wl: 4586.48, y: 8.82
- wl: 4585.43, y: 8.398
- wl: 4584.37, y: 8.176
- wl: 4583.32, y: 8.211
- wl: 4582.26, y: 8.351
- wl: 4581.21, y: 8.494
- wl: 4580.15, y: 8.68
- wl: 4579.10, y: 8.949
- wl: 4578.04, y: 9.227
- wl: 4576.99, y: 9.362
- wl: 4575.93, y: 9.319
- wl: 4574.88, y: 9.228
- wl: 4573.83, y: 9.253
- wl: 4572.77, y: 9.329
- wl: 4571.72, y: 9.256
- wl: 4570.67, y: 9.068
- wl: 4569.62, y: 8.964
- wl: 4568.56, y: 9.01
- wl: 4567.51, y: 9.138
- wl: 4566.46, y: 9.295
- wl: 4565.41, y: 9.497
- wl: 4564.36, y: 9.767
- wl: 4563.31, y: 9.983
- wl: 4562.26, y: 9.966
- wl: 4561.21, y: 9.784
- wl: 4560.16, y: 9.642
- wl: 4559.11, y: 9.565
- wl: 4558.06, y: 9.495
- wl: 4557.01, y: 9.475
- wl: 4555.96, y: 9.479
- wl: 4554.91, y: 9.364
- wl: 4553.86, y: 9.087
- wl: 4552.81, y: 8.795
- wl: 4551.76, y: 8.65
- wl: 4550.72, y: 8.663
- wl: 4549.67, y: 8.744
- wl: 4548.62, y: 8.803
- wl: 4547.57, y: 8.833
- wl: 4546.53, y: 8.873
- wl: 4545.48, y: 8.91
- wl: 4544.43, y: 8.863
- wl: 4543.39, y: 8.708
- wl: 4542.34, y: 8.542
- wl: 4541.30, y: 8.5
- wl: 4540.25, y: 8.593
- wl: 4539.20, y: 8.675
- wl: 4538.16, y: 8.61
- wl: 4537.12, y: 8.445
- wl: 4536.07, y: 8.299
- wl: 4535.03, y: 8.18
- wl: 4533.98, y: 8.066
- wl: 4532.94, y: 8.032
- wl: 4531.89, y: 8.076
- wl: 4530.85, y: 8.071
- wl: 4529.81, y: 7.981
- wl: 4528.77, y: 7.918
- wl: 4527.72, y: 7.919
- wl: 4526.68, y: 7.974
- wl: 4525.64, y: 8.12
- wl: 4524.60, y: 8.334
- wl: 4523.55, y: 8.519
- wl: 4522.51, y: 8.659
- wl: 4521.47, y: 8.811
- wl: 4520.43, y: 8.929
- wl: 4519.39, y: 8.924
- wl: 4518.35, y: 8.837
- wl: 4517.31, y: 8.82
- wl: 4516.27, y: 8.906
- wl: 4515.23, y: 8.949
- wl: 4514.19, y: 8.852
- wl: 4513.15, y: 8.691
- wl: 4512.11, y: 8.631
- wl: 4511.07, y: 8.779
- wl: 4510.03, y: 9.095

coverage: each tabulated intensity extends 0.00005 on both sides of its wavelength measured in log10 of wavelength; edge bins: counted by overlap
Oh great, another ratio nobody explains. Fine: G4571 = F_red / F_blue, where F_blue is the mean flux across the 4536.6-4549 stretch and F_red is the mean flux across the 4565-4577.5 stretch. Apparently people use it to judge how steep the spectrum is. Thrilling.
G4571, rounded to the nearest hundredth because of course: 1.06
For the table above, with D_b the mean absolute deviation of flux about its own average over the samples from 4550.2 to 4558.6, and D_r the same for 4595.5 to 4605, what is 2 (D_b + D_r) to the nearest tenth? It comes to 1.1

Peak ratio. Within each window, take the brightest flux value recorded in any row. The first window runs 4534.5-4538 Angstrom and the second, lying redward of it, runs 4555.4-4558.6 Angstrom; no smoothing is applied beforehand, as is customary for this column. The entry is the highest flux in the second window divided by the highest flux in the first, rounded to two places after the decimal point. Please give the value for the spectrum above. 1.12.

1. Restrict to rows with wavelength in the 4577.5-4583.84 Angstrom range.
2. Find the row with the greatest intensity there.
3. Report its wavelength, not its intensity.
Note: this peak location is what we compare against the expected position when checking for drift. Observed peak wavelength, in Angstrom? 4578.04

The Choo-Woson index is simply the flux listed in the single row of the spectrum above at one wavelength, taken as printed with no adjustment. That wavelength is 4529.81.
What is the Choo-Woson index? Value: 7.981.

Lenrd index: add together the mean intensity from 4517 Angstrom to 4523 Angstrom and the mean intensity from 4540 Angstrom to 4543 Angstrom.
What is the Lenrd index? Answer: 17.4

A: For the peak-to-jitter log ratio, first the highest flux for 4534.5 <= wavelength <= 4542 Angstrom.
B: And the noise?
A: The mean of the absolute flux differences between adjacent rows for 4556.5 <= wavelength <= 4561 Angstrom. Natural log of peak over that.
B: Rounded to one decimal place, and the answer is 5.0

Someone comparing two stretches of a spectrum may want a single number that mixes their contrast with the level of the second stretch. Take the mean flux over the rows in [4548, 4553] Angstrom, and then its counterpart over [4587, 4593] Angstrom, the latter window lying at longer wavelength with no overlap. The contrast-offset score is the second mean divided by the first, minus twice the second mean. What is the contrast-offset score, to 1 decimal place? -17.3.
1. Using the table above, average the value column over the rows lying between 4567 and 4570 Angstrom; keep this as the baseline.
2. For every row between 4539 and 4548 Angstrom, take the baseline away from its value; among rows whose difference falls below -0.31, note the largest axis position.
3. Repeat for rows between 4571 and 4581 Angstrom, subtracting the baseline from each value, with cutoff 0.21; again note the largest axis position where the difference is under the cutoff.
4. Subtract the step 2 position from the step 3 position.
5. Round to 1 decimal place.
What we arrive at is 36.8 Angstrom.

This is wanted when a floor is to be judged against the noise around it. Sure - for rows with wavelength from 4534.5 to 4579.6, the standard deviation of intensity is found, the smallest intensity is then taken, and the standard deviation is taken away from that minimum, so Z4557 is 7.74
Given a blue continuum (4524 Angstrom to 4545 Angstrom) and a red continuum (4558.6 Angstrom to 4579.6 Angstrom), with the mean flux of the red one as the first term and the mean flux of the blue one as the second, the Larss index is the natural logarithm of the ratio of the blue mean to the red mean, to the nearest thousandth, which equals -0.123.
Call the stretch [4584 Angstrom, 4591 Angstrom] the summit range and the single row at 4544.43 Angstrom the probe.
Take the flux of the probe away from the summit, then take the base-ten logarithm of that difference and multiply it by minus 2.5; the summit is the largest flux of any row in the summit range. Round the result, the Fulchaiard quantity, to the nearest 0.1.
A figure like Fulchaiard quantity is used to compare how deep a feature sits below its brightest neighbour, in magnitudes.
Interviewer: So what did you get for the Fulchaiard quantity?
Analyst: 1.0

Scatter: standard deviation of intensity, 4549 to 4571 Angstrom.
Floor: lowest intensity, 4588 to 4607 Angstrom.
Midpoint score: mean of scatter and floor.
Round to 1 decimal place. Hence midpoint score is 4.6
